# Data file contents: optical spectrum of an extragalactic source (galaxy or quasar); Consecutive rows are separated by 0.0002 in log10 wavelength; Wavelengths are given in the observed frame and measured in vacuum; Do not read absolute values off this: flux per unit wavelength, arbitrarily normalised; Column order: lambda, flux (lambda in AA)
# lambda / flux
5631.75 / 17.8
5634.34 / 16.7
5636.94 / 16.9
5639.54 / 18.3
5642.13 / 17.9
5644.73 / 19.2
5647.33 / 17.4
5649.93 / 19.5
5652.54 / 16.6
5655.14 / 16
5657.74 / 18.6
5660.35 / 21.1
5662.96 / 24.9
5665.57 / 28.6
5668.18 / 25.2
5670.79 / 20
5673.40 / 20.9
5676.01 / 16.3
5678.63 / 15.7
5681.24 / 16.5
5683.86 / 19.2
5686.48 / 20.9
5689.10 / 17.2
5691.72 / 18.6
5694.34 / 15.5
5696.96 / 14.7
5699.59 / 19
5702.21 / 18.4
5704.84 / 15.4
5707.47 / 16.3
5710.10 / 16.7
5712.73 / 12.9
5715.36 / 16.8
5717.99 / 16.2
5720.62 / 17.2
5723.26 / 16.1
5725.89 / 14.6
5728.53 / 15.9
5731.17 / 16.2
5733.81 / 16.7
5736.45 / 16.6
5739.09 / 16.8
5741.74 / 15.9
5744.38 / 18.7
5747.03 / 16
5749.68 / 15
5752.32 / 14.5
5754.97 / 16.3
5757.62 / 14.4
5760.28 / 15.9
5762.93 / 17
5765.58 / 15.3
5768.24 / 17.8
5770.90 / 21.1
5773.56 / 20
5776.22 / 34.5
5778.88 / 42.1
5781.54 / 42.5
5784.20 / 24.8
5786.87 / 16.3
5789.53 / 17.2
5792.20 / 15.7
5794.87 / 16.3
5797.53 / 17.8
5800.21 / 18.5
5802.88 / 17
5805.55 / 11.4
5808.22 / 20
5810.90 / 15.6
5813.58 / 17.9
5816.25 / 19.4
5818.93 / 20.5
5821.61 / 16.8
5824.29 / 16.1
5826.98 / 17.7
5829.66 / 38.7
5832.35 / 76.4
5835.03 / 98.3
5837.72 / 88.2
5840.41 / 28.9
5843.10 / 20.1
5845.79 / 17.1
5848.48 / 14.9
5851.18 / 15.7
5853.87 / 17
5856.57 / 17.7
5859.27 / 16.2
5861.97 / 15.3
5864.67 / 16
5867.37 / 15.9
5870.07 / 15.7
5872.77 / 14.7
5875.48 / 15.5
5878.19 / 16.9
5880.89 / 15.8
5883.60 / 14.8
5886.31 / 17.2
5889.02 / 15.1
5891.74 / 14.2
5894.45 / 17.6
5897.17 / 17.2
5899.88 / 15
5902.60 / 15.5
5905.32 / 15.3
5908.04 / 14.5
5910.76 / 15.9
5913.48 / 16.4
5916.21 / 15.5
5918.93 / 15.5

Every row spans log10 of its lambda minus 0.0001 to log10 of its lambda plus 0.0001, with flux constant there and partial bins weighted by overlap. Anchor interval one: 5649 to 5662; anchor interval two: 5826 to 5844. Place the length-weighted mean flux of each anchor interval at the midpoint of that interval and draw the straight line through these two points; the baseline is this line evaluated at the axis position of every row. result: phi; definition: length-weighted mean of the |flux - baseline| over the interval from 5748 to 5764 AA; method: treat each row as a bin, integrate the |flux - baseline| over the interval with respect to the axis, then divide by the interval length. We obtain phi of 23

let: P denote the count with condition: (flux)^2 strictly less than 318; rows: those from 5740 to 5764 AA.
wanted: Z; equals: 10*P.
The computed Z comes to 80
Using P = 8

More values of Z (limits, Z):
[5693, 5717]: 70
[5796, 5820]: 40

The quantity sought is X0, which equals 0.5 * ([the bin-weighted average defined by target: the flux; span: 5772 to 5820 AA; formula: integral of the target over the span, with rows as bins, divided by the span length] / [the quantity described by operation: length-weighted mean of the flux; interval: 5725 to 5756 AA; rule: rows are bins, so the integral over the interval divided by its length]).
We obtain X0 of 0.67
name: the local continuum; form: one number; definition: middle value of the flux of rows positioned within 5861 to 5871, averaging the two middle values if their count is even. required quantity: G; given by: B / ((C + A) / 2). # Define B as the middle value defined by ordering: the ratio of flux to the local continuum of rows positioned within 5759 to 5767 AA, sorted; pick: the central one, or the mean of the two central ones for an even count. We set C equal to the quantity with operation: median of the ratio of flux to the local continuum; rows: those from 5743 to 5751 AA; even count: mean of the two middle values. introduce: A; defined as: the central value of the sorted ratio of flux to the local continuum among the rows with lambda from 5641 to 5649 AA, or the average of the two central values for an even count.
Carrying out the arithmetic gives 0.94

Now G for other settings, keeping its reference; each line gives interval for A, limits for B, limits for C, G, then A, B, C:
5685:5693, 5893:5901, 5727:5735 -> 0.99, 1.177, 1.09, 1.03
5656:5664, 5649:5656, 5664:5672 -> 0.72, 1.335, 1.05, 1.59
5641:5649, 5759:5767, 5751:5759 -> 0.98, 1.133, 1.01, 0.92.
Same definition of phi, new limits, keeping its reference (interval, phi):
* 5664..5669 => 6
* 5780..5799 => 23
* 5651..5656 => 2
